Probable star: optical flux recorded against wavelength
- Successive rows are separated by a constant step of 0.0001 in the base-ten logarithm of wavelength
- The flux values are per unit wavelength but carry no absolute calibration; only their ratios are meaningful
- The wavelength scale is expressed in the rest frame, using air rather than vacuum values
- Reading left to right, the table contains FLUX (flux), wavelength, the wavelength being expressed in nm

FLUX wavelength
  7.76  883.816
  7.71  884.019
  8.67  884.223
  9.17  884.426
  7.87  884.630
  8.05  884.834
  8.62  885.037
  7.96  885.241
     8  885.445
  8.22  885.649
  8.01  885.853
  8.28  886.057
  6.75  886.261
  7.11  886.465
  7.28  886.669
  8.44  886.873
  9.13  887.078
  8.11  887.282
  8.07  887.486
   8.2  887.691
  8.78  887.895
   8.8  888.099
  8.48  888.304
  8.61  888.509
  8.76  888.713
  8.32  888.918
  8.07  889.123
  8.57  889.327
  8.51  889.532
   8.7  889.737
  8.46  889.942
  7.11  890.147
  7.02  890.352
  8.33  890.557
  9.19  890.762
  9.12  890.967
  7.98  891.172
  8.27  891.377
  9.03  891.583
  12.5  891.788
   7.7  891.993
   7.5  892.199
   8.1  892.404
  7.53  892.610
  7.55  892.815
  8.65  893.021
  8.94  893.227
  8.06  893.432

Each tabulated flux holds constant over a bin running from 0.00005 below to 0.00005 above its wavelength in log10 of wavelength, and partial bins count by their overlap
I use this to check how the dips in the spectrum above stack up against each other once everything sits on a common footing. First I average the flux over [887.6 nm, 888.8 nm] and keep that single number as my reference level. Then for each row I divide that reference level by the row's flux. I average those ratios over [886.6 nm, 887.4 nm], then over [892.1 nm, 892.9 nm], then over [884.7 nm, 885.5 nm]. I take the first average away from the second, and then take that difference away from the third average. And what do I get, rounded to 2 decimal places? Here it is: 0.98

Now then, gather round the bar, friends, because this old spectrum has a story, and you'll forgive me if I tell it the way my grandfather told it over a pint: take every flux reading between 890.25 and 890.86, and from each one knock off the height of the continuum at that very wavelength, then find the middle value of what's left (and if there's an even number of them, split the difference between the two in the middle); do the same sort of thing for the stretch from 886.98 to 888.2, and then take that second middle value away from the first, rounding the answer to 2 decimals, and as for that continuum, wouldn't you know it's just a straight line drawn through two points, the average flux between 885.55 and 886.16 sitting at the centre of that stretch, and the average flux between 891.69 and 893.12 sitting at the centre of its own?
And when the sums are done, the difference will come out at -0.30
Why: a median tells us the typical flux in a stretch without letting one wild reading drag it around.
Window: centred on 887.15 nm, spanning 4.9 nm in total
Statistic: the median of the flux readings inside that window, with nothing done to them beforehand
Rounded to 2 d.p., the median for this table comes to 8.25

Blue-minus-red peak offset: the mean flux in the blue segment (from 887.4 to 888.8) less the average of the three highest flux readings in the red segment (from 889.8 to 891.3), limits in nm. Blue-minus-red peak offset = -0.4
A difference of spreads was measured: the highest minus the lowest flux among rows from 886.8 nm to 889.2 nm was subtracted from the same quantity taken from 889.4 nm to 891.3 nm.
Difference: 1.1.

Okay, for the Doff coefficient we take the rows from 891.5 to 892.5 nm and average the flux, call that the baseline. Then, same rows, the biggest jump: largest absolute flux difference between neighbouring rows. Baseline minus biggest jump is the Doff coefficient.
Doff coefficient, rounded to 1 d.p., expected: 4.2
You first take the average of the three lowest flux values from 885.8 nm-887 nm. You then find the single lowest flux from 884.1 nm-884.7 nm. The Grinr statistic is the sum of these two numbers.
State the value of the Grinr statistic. 14.9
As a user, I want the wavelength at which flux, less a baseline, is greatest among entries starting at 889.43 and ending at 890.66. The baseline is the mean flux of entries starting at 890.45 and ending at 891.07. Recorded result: 889.737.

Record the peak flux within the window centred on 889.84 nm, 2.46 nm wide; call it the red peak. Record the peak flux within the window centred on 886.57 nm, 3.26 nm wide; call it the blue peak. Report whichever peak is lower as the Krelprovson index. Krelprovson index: 9.13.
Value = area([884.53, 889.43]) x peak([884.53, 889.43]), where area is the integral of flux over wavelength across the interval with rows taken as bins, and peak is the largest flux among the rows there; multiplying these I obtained 366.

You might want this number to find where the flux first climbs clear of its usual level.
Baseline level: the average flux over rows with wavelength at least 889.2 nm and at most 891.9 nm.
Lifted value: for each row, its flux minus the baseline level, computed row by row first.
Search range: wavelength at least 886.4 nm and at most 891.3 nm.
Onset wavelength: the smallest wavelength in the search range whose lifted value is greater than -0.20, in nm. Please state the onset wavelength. 887.078 nm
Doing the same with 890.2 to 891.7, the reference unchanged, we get 890.762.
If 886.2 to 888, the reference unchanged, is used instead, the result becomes 887.078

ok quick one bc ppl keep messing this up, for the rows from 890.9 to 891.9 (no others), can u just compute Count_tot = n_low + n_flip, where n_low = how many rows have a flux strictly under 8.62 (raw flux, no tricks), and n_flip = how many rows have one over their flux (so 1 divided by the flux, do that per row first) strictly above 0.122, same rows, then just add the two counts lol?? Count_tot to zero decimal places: 3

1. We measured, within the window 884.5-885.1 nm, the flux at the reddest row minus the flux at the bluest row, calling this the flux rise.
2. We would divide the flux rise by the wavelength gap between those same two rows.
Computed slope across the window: 1.8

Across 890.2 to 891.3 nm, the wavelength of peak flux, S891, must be 890.762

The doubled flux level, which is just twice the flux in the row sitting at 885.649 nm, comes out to 16.4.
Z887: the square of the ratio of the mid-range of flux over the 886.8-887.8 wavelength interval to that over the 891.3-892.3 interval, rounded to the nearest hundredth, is 0.74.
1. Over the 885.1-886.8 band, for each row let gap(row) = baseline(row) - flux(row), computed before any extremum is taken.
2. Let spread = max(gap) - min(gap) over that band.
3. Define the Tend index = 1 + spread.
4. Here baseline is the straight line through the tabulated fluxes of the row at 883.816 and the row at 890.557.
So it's 2.5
